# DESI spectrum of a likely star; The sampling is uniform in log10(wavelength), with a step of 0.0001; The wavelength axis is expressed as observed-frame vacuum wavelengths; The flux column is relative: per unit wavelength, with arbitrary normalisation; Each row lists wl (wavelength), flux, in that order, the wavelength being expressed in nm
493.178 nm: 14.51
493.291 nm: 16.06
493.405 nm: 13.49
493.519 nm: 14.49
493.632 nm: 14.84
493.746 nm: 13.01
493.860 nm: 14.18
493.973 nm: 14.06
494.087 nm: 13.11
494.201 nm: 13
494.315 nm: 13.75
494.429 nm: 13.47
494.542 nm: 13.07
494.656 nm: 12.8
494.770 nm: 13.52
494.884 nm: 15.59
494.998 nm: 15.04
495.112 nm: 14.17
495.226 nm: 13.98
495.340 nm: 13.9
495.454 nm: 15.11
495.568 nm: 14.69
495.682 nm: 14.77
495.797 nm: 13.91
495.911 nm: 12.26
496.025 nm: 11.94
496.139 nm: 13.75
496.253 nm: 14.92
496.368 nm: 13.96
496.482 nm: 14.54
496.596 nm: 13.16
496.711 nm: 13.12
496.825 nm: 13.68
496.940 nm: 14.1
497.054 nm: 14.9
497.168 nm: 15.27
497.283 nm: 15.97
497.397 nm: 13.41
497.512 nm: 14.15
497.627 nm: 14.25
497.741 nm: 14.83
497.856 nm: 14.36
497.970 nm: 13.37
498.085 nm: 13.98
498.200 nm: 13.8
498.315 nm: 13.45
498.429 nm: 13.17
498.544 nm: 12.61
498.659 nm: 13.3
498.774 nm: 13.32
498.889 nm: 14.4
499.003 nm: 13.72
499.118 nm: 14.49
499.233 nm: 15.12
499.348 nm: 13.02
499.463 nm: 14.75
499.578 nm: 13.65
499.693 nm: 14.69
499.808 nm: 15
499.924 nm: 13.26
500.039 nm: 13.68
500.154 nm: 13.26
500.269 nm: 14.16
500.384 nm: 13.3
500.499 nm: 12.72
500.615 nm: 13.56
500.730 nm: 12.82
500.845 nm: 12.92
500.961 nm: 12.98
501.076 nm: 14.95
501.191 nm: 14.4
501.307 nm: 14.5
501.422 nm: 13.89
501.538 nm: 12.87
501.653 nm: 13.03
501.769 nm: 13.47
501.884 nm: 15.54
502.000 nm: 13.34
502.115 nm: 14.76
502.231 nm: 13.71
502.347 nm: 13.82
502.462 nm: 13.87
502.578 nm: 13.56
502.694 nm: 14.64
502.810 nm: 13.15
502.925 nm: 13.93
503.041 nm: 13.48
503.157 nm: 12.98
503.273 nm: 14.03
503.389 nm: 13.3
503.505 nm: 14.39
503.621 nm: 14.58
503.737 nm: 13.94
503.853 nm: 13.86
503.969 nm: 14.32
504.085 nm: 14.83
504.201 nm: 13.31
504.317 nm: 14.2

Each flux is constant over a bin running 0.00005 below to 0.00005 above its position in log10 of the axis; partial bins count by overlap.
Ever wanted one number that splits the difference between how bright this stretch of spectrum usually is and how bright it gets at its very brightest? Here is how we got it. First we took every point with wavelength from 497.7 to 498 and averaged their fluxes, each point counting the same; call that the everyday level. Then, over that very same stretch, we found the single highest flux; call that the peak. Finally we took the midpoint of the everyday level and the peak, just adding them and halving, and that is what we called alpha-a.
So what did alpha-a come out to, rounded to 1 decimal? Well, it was 14.5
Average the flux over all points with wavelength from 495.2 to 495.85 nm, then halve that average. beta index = 7.2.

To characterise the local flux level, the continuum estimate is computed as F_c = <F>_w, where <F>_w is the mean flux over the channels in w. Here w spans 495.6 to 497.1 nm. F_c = 13.8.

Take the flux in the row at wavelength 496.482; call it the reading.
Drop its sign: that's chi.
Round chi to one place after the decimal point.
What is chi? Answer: 14.5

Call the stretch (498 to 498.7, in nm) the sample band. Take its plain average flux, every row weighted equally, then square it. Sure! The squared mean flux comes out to 179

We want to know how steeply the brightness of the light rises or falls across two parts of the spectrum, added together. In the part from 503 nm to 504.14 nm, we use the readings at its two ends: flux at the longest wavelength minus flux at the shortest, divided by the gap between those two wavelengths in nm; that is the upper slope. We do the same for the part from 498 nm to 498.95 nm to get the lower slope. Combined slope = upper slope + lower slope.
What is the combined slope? 1.8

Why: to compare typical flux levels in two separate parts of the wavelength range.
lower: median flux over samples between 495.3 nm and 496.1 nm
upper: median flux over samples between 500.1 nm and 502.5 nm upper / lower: 0.97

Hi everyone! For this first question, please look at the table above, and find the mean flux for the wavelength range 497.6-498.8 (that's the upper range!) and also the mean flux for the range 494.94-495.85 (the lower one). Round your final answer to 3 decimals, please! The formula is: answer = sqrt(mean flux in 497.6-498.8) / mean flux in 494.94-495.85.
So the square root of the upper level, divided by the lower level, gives 0.256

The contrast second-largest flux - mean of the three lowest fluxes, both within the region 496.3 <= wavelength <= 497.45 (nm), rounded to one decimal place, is 2.0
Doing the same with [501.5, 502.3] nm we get 1.7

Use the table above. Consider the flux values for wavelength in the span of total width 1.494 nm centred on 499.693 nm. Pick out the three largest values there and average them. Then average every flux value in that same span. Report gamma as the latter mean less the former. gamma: -0.95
